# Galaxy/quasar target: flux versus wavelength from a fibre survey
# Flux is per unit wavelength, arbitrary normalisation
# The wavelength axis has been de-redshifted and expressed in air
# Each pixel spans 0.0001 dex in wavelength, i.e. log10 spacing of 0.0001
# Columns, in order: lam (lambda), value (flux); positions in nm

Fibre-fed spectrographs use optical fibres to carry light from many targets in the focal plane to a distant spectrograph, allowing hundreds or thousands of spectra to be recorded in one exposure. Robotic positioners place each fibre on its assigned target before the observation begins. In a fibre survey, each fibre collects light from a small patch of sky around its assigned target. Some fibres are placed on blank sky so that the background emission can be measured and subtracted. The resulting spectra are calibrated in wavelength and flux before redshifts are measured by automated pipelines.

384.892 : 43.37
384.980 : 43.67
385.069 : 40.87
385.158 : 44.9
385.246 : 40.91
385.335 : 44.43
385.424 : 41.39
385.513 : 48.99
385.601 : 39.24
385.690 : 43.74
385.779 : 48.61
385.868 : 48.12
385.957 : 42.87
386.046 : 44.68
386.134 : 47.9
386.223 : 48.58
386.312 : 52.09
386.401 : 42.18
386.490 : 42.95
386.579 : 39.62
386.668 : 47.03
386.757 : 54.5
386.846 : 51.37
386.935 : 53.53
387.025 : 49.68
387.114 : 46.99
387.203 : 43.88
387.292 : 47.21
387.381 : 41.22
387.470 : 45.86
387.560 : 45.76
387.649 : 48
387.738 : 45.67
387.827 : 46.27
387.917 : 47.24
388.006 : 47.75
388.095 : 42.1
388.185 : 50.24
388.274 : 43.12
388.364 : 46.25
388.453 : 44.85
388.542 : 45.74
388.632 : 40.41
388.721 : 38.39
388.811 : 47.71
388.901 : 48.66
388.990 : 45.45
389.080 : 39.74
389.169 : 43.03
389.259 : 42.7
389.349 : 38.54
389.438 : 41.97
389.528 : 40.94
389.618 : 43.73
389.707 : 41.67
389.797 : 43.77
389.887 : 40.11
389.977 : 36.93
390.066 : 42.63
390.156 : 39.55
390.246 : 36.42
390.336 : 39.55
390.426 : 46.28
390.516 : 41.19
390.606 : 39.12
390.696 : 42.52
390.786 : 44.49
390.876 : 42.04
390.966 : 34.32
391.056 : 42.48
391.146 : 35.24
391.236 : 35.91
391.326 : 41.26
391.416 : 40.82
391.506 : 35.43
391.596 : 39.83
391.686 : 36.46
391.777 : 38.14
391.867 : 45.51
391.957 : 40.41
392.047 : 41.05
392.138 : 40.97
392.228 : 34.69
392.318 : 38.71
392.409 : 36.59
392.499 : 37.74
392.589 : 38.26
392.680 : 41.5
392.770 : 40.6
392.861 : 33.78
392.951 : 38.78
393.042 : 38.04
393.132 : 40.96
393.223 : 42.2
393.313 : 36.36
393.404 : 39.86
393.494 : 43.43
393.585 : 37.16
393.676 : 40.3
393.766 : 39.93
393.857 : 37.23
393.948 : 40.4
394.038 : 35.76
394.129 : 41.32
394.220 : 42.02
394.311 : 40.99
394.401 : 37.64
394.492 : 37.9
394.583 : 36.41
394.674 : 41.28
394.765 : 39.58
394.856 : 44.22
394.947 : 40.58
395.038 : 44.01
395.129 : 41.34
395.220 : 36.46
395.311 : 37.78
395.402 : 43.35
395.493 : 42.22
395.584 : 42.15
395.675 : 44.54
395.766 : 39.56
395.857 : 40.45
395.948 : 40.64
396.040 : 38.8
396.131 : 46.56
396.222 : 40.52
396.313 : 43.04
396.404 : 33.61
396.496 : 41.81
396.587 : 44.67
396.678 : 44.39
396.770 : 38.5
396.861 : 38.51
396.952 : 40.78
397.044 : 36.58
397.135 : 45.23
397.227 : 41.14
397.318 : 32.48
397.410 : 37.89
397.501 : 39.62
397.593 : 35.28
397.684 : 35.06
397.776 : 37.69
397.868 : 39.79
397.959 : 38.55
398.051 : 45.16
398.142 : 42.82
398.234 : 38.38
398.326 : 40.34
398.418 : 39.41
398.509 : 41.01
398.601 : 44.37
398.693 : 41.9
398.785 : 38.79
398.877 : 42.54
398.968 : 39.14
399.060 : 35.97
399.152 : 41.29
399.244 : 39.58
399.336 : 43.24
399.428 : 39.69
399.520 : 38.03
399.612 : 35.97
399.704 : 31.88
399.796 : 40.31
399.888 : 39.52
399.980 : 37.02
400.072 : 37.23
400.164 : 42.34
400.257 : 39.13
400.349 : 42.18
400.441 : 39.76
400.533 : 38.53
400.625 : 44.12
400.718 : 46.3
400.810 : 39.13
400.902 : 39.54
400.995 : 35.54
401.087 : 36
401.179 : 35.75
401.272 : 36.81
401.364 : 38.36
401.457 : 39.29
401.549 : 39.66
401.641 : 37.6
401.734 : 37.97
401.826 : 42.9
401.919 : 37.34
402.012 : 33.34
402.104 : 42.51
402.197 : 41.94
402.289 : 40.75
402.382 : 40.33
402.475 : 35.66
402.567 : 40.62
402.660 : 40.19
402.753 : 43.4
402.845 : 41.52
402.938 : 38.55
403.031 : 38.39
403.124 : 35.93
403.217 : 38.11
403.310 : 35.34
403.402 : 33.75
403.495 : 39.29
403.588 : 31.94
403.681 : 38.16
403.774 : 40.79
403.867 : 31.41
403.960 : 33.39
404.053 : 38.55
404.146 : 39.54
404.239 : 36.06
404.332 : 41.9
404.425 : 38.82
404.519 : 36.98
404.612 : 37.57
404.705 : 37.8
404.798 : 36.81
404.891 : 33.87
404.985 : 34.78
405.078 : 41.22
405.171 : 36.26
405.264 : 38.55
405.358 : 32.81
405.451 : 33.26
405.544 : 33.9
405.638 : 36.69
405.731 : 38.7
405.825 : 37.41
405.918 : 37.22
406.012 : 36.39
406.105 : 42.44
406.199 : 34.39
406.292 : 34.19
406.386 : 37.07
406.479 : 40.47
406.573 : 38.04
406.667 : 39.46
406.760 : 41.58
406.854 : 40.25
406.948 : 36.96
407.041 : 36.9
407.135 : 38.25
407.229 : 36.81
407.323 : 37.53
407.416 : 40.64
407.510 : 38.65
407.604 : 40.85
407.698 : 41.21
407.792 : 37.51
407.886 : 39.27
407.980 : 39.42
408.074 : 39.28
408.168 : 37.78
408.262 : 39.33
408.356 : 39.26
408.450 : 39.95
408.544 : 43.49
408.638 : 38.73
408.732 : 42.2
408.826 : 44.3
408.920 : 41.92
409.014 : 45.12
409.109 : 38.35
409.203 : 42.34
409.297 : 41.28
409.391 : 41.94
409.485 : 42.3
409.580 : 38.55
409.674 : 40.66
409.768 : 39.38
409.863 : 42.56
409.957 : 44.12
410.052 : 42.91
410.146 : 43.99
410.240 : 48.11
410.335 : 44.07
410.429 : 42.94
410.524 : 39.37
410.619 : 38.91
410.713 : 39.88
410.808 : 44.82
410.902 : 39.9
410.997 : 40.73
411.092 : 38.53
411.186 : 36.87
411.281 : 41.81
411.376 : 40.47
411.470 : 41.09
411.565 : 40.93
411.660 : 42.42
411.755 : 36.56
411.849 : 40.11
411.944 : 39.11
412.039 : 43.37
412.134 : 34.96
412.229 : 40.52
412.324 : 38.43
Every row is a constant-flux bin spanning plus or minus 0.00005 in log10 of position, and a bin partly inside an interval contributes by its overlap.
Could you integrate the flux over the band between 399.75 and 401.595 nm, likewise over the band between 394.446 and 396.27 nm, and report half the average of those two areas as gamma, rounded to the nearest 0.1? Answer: 36.8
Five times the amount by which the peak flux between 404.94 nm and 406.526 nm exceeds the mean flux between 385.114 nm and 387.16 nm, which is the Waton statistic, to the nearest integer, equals -19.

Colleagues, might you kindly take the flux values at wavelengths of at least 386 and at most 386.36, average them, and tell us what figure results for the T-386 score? 48.3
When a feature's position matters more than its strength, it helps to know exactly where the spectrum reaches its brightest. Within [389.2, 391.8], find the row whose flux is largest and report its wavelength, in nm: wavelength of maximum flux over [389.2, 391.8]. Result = 390.426 nm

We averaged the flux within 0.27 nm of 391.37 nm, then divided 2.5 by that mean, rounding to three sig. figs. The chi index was 0.0656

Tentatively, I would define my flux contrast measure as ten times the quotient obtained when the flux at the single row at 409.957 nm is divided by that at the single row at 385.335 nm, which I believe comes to 9.9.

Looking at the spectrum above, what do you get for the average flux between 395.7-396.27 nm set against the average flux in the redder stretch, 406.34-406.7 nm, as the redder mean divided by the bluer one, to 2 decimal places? 0.94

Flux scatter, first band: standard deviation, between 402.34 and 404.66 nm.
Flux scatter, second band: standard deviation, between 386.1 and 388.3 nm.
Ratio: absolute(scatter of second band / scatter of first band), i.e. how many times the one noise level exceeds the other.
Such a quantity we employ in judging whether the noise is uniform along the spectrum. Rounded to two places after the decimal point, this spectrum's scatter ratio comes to 1.23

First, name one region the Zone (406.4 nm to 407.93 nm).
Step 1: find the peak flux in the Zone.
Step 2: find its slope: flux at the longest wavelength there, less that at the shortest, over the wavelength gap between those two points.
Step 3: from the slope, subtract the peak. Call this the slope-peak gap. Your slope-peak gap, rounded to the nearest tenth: -42.4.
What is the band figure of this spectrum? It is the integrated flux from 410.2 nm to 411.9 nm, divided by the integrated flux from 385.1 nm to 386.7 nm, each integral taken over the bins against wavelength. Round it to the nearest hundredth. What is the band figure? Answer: 0.97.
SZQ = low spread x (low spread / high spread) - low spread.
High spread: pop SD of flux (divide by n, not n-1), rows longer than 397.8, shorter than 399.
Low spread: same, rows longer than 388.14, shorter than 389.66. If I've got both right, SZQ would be 1.87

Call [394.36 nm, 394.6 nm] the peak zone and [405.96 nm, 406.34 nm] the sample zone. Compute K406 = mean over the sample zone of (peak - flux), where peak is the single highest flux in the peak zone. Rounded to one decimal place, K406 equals 1.0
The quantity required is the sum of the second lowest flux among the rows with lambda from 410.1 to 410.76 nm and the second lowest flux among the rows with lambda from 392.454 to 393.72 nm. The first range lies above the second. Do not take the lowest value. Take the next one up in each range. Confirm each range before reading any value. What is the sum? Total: 75.7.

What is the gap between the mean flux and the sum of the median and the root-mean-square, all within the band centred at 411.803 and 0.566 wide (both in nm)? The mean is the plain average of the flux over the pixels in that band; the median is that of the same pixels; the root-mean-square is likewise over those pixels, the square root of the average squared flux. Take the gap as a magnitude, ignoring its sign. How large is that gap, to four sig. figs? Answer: 40.58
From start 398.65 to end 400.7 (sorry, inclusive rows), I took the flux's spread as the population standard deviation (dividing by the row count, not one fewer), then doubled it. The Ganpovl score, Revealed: 5.52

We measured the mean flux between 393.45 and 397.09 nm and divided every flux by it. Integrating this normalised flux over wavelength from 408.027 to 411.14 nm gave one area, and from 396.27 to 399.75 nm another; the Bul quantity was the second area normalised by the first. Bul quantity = 1.1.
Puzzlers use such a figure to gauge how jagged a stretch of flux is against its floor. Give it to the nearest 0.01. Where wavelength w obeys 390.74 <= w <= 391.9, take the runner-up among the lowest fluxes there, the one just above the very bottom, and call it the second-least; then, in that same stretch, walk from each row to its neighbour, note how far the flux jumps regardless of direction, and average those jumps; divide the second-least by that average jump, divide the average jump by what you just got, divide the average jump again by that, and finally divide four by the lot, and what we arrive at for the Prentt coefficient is 0.51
